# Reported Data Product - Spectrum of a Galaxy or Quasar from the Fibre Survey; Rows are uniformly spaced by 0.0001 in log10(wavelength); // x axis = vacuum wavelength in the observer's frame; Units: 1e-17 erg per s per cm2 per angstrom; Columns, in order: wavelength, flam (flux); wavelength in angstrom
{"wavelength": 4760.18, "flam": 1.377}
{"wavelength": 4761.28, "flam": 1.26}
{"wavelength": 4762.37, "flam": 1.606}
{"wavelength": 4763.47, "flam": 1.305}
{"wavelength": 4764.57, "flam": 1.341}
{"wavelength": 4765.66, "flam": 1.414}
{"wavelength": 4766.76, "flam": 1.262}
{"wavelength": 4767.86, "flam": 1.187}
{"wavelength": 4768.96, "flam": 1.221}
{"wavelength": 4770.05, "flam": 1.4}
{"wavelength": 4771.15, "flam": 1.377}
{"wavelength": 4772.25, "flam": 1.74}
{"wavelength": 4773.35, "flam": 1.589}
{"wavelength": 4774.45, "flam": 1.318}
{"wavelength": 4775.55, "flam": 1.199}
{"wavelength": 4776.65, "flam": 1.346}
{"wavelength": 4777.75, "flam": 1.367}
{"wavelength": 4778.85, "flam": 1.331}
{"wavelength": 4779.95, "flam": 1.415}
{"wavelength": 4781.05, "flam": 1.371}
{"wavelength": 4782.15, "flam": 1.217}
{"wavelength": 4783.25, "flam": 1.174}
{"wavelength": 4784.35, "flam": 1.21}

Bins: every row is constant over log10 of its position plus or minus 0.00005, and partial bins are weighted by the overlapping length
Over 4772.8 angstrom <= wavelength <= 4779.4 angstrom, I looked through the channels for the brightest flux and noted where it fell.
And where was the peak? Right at 4773.35 angstrom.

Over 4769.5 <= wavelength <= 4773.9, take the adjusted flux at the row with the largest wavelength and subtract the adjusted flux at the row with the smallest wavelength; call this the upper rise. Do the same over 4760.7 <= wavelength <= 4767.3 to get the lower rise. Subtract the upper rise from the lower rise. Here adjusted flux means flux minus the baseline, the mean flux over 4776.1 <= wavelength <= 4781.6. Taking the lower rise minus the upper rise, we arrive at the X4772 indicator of -0.2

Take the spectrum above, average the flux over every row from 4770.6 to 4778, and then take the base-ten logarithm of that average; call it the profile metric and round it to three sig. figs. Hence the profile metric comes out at 0.152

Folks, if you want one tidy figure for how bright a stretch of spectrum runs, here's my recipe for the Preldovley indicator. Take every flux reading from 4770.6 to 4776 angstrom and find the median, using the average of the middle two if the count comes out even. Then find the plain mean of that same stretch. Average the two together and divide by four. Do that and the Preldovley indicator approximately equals 0.353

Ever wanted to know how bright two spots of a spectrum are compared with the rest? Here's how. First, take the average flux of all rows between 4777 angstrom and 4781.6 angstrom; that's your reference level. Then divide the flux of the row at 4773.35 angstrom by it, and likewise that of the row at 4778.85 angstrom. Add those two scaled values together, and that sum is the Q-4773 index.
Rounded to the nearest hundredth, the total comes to 2.13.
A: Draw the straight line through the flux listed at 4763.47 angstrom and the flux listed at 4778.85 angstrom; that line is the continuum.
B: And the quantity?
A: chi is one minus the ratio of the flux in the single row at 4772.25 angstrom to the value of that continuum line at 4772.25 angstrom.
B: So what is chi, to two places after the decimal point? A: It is -0.32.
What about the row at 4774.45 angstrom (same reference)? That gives 0.00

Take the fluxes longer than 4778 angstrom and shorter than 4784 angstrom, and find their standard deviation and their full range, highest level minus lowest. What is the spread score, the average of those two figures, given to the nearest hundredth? 0.17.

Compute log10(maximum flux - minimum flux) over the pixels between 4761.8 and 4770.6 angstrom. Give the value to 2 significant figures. -0.38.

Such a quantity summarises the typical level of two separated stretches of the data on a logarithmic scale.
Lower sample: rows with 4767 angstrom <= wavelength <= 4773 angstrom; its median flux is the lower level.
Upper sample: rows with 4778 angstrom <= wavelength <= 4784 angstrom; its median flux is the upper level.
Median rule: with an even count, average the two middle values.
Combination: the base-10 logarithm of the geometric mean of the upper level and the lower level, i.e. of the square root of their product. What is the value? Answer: 0.132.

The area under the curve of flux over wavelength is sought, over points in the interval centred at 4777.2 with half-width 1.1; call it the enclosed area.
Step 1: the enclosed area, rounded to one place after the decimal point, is 3.0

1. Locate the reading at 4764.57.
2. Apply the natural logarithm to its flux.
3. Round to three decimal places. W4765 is 0.293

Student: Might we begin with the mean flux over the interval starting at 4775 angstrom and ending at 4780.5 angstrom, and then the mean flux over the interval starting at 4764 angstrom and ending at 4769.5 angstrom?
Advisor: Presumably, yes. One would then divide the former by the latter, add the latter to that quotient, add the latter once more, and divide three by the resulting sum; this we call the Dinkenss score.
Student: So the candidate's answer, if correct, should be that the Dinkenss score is 0.83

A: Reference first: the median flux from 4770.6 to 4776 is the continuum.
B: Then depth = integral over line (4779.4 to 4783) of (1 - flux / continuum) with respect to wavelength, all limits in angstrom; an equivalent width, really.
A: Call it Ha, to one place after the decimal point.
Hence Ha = 0.1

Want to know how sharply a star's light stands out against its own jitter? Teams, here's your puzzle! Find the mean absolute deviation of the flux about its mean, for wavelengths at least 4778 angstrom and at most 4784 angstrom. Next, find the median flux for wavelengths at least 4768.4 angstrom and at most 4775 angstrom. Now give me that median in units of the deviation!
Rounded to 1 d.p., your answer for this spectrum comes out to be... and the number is 16.4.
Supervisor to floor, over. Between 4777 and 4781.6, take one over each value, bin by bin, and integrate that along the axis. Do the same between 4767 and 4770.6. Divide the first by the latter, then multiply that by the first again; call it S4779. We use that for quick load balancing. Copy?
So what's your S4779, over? 4.0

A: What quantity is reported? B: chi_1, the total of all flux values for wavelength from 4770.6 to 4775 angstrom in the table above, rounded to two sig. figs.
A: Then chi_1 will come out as 6.0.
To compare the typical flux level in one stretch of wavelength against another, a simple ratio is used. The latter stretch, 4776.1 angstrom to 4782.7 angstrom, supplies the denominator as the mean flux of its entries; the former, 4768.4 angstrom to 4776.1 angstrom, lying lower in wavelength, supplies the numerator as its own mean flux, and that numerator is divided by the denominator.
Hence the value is 1.05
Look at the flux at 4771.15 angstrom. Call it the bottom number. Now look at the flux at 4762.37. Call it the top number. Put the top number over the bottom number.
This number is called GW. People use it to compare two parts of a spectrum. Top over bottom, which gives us 1.17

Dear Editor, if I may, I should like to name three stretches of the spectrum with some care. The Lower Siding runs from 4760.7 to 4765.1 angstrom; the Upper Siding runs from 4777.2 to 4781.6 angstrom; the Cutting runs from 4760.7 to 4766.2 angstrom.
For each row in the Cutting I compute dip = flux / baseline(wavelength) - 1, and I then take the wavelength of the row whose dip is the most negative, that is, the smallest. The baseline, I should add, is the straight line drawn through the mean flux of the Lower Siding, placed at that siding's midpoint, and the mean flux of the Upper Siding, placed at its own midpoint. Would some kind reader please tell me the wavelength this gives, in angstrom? 4761.28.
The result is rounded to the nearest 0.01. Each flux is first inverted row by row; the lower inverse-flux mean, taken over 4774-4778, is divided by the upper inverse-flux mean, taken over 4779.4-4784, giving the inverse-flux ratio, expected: 0.99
